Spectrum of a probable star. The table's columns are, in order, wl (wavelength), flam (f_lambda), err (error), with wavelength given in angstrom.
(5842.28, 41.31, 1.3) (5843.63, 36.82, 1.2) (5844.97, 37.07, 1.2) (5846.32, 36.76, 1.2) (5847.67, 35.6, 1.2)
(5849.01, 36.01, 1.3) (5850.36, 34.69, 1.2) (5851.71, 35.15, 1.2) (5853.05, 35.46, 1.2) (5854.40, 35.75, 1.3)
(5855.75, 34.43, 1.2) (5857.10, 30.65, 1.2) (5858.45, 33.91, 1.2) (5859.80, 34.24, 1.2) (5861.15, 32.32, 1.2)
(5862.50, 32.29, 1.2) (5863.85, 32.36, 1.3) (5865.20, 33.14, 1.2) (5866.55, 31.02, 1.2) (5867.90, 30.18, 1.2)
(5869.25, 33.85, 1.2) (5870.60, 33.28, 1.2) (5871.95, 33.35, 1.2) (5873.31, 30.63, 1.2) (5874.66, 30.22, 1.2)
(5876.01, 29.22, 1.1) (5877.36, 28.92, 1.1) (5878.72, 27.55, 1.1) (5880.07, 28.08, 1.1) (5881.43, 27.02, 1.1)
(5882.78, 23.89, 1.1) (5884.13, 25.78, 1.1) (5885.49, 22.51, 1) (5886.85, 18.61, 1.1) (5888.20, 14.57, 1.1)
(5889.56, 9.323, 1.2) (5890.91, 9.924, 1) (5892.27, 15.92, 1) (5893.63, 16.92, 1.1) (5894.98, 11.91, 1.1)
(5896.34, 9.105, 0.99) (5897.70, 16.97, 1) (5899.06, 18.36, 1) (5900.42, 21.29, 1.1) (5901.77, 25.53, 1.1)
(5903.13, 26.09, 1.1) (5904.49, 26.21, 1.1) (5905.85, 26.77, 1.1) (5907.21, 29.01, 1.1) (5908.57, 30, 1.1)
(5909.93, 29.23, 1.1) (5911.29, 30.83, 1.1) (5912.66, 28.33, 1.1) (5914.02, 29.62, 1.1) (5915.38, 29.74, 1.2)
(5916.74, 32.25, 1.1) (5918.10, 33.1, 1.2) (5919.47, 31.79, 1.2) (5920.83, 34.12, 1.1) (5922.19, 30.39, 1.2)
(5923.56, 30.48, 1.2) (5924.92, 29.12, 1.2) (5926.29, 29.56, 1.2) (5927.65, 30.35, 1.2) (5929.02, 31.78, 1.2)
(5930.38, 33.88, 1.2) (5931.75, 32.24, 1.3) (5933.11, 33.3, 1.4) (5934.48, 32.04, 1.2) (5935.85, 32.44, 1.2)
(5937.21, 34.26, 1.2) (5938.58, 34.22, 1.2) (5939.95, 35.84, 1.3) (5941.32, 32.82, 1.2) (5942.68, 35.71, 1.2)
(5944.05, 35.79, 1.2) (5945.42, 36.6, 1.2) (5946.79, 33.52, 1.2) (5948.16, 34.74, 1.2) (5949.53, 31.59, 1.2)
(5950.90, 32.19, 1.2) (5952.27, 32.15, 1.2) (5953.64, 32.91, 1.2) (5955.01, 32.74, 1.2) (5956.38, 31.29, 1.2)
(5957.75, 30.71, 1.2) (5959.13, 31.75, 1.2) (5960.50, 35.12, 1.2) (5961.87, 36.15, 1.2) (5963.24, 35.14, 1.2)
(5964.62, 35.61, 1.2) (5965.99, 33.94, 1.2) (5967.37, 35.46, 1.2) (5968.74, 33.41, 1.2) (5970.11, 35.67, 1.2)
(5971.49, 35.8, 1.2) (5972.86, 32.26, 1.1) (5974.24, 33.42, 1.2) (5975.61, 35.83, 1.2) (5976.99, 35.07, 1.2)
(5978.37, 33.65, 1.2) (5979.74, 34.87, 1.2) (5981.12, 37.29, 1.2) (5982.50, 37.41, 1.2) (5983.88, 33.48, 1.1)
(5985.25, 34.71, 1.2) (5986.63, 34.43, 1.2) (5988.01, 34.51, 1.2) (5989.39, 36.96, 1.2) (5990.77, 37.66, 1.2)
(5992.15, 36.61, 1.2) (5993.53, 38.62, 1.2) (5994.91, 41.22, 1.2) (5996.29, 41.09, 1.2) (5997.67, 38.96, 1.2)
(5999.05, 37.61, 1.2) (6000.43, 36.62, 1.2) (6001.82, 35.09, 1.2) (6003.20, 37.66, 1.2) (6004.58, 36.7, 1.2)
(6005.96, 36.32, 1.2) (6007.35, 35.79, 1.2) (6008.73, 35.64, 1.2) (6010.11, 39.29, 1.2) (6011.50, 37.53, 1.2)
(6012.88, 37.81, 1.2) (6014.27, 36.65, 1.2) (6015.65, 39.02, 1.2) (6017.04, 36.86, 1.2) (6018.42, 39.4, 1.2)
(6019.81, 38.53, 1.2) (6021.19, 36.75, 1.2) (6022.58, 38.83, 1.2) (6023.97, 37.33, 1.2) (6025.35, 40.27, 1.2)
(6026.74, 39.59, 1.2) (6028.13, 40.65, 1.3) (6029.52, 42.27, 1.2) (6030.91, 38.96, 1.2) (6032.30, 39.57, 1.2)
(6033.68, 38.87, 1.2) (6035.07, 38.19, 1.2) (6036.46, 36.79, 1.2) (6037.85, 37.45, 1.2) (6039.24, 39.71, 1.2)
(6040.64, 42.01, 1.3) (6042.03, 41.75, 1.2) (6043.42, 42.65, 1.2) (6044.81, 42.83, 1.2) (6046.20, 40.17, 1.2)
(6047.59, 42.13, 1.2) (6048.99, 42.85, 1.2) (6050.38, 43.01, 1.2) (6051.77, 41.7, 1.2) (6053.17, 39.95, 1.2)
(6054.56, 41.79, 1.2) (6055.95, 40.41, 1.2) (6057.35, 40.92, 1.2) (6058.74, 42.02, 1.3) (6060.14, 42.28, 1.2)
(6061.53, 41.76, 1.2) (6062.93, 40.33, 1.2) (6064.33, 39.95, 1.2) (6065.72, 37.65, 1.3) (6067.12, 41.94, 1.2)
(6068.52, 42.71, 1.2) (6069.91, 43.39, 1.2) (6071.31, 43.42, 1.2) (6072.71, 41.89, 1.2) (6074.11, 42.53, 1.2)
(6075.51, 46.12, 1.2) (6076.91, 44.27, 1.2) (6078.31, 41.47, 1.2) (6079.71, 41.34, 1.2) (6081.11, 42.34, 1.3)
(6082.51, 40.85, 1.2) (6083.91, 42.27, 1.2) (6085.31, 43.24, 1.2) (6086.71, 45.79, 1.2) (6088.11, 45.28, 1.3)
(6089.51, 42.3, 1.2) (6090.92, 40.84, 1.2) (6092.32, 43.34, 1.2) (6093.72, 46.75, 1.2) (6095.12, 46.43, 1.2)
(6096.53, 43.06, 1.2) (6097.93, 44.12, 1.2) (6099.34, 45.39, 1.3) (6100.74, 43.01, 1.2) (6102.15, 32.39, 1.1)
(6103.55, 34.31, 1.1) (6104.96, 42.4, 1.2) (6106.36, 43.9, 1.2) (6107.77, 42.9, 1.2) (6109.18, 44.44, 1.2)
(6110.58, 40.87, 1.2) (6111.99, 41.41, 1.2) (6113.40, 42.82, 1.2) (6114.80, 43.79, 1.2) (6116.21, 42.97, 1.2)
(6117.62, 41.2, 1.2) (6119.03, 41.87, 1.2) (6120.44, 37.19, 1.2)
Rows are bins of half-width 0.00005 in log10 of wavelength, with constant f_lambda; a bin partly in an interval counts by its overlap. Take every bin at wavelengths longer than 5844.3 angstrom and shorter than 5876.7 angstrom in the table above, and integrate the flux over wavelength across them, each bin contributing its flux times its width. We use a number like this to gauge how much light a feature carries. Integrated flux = 1082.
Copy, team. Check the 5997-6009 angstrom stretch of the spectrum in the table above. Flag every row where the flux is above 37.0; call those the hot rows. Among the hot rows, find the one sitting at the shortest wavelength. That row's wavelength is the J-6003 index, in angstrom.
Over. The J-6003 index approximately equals 5997.67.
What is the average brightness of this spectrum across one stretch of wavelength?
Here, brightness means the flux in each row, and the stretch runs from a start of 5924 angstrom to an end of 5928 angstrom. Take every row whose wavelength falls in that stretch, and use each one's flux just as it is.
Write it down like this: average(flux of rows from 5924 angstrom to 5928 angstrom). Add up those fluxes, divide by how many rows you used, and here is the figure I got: 29.7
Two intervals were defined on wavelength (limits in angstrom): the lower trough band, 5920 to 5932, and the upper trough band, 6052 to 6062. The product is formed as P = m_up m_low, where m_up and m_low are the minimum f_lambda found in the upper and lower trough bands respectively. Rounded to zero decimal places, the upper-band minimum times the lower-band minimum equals 1163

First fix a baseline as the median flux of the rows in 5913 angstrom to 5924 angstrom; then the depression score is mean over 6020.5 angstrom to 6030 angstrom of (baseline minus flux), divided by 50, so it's -0.16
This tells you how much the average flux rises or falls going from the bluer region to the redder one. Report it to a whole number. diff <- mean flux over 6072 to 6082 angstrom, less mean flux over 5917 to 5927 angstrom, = 12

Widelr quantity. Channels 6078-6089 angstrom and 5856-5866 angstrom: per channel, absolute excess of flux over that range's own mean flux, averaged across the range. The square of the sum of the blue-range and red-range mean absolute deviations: 5.6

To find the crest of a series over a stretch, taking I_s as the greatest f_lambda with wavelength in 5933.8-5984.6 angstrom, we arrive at 37.41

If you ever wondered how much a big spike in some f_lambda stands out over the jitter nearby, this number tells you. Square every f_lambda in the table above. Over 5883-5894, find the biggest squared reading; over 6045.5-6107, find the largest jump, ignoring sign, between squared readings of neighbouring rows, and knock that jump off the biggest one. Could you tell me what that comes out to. -136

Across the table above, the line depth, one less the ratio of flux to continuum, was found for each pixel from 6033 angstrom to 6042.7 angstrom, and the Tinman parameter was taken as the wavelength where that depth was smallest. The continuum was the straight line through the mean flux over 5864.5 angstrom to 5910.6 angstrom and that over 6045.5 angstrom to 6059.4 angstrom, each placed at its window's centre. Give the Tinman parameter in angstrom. 6040.64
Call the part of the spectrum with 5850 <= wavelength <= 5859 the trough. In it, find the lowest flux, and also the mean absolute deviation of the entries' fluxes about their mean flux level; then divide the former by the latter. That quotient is 27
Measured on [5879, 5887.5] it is 7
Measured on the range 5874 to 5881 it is 35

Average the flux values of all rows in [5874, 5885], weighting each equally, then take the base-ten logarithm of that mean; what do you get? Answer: 1.44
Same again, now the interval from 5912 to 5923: 1.49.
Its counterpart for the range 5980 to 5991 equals 1.55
